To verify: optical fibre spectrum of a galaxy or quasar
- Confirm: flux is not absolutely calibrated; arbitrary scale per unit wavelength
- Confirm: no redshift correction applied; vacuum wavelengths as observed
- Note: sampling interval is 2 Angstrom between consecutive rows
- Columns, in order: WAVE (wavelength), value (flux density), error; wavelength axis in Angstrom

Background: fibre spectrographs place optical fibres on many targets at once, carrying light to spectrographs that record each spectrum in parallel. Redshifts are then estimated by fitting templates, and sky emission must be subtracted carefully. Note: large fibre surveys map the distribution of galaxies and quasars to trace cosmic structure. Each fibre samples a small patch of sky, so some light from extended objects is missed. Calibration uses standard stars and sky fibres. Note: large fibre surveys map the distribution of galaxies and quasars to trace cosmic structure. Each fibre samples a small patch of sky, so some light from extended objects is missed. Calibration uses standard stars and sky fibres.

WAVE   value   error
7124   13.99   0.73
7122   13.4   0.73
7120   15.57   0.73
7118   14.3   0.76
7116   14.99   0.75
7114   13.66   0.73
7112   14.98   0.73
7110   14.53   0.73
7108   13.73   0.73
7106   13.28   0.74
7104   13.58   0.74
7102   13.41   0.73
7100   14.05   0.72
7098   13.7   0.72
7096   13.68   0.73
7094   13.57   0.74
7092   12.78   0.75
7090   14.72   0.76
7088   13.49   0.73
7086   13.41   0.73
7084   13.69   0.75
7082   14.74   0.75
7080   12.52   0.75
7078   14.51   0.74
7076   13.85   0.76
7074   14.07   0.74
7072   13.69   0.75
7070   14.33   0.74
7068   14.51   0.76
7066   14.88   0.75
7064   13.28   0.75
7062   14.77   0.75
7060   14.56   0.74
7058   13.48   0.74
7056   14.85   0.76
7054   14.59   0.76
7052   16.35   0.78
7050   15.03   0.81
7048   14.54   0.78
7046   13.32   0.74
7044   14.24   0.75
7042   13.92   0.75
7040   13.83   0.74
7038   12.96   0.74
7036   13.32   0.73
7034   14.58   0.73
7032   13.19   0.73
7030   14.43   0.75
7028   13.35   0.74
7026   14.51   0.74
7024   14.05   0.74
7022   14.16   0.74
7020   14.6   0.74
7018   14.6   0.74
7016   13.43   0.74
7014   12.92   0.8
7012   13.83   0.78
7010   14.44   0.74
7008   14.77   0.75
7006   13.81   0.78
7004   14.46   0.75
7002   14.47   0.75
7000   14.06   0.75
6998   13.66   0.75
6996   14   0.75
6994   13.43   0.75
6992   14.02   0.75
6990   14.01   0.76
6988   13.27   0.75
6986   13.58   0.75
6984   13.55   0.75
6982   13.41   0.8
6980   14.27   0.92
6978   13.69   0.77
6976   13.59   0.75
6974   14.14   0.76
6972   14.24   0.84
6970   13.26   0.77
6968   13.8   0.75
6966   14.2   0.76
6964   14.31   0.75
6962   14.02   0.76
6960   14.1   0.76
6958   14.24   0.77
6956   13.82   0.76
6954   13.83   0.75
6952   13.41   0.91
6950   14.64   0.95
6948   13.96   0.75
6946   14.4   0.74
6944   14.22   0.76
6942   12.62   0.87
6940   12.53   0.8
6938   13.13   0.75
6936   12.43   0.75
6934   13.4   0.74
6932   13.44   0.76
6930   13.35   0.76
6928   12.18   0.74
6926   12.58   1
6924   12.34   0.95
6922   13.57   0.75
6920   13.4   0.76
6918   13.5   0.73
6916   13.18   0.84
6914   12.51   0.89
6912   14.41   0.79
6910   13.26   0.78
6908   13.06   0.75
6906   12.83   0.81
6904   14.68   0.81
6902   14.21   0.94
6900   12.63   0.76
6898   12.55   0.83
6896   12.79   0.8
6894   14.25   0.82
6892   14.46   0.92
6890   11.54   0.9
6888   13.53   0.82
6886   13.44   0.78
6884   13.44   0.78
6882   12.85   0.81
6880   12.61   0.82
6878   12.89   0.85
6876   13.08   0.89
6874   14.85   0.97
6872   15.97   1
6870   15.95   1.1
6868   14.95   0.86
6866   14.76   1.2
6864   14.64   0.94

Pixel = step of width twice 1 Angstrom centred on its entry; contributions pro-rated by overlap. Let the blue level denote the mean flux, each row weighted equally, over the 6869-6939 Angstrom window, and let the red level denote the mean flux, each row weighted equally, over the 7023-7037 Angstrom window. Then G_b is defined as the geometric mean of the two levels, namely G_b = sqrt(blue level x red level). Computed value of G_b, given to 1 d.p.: 13.6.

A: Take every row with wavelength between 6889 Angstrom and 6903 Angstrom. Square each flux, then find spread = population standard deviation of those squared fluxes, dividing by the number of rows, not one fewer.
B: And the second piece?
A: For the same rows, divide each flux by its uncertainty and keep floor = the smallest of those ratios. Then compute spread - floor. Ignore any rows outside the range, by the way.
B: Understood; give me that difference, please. 14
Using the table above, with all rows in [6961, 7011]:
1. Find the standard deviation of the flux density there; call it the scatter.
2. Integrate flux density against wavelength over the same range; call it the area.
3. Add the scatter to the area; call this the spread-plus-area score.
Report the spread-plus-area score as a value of 697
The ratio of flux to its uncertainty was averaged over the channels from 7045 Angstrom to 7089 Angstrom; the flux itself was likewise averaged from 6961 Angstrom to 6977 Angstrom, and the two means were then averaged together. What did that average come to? 16.4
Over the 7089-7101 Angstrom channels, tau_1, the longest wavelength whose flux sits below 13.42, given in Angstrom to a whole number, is 7092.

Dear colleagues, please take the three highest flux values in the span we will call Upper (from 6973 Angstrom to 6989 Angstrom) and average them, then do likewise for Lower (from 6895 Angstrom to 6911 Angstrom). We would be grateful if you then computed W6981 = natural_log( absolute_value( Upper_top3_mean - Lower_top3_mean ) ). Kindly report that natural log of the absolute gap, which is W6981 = -4.1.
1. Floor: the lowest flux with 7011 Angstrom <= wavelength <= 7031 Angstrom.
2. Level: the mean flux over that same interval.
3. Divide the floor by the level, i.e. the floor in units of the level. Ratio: 0.924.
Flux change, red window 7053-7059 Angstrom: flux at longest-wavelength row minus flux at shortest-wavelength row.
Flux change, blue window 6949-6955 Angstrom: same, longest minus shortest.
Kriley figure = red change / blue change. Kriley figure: 1.4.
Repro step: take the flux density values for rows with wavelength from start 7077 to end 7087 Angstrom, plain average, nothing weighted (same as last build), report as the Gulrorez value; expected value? 13.8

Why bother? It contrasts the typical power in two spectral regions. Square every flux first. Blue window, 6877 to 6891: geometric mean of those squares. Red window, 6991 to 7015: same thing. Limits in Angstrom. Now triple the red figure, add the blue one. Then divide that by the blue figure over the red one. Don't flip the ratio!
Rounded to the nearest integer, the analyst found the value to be 886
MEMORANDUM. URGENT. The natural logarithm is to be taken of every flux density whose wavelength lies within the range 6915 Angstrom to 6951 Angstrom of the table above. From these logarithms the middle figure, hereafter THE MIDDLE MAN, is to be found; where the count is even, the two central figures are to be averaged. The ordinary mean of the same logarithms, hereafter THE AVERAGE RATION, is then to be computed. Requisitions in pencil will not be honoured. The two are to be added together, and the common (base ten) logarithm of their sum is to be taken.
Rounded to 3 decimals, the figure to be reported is 0.714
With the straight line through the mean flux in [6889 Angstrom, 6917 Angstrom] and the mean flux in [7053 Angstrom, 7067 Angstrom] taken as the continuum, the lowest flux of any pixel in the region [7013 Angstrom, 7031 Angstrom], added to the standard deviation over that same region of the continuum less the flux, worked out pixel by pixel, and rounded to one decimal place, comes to 13.5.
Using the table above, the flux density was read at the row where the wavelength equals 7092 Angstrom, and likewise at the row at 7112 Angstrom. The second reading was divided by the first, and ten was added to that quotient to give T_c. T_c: 11.2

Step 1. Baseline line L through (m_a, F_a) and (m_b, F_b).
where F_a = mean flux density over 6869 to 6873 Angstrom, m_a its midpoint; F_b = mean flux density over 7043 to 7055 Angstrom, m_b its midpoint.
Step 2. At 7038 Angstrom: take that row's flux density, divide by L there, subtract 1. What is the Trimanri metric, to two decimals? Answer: -0.12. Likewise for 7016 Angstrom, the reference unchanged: -0.10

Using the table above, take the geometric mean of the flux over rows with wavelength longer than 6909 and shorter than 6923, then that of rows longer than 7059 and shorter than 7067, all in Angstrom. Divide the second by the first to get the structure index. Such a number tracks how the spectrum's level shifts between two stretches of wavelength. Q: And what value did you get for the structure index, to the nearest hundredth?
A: 1.07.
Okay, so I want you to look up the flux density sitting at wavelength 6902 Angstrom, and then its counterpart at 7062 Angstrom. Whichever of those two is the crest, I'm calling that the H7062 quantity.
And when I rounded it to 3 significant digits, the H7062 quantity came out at 14.8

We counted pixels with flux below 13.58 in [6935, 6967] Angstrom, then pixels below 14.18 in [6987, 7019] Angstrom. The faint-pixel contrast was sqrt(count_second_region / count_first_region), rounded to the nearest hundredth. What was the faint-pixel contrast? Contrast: 1.48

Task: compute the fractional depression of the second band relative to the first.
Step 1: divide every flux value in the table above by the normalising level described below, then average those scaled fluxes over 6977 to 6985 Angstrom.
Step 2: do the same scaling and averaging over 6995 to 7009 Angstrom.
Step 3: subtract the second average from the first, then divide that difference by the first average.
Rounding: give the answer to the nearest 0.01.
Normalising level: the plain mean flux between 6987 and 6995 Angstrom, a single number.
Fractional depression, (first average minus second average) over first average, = -0.03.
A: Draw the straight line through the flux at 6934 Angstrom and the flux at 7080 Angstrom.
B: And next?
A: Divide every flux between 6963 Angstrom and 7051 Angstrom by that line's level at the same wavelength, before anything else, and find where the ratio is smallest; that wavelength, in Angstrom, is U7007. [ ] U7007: 7014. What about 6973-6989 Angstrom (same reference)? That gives 6988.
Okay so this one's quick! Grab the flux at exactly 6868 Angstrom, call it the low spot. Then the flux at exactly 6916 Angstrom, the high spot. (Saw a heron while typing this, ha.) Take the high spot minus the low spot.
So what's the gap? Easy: -1.8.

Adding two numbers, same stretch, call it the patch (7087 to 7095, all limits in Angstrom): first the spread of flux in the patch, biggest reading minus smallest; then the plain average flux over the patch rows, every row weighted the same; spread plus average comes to 15.58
